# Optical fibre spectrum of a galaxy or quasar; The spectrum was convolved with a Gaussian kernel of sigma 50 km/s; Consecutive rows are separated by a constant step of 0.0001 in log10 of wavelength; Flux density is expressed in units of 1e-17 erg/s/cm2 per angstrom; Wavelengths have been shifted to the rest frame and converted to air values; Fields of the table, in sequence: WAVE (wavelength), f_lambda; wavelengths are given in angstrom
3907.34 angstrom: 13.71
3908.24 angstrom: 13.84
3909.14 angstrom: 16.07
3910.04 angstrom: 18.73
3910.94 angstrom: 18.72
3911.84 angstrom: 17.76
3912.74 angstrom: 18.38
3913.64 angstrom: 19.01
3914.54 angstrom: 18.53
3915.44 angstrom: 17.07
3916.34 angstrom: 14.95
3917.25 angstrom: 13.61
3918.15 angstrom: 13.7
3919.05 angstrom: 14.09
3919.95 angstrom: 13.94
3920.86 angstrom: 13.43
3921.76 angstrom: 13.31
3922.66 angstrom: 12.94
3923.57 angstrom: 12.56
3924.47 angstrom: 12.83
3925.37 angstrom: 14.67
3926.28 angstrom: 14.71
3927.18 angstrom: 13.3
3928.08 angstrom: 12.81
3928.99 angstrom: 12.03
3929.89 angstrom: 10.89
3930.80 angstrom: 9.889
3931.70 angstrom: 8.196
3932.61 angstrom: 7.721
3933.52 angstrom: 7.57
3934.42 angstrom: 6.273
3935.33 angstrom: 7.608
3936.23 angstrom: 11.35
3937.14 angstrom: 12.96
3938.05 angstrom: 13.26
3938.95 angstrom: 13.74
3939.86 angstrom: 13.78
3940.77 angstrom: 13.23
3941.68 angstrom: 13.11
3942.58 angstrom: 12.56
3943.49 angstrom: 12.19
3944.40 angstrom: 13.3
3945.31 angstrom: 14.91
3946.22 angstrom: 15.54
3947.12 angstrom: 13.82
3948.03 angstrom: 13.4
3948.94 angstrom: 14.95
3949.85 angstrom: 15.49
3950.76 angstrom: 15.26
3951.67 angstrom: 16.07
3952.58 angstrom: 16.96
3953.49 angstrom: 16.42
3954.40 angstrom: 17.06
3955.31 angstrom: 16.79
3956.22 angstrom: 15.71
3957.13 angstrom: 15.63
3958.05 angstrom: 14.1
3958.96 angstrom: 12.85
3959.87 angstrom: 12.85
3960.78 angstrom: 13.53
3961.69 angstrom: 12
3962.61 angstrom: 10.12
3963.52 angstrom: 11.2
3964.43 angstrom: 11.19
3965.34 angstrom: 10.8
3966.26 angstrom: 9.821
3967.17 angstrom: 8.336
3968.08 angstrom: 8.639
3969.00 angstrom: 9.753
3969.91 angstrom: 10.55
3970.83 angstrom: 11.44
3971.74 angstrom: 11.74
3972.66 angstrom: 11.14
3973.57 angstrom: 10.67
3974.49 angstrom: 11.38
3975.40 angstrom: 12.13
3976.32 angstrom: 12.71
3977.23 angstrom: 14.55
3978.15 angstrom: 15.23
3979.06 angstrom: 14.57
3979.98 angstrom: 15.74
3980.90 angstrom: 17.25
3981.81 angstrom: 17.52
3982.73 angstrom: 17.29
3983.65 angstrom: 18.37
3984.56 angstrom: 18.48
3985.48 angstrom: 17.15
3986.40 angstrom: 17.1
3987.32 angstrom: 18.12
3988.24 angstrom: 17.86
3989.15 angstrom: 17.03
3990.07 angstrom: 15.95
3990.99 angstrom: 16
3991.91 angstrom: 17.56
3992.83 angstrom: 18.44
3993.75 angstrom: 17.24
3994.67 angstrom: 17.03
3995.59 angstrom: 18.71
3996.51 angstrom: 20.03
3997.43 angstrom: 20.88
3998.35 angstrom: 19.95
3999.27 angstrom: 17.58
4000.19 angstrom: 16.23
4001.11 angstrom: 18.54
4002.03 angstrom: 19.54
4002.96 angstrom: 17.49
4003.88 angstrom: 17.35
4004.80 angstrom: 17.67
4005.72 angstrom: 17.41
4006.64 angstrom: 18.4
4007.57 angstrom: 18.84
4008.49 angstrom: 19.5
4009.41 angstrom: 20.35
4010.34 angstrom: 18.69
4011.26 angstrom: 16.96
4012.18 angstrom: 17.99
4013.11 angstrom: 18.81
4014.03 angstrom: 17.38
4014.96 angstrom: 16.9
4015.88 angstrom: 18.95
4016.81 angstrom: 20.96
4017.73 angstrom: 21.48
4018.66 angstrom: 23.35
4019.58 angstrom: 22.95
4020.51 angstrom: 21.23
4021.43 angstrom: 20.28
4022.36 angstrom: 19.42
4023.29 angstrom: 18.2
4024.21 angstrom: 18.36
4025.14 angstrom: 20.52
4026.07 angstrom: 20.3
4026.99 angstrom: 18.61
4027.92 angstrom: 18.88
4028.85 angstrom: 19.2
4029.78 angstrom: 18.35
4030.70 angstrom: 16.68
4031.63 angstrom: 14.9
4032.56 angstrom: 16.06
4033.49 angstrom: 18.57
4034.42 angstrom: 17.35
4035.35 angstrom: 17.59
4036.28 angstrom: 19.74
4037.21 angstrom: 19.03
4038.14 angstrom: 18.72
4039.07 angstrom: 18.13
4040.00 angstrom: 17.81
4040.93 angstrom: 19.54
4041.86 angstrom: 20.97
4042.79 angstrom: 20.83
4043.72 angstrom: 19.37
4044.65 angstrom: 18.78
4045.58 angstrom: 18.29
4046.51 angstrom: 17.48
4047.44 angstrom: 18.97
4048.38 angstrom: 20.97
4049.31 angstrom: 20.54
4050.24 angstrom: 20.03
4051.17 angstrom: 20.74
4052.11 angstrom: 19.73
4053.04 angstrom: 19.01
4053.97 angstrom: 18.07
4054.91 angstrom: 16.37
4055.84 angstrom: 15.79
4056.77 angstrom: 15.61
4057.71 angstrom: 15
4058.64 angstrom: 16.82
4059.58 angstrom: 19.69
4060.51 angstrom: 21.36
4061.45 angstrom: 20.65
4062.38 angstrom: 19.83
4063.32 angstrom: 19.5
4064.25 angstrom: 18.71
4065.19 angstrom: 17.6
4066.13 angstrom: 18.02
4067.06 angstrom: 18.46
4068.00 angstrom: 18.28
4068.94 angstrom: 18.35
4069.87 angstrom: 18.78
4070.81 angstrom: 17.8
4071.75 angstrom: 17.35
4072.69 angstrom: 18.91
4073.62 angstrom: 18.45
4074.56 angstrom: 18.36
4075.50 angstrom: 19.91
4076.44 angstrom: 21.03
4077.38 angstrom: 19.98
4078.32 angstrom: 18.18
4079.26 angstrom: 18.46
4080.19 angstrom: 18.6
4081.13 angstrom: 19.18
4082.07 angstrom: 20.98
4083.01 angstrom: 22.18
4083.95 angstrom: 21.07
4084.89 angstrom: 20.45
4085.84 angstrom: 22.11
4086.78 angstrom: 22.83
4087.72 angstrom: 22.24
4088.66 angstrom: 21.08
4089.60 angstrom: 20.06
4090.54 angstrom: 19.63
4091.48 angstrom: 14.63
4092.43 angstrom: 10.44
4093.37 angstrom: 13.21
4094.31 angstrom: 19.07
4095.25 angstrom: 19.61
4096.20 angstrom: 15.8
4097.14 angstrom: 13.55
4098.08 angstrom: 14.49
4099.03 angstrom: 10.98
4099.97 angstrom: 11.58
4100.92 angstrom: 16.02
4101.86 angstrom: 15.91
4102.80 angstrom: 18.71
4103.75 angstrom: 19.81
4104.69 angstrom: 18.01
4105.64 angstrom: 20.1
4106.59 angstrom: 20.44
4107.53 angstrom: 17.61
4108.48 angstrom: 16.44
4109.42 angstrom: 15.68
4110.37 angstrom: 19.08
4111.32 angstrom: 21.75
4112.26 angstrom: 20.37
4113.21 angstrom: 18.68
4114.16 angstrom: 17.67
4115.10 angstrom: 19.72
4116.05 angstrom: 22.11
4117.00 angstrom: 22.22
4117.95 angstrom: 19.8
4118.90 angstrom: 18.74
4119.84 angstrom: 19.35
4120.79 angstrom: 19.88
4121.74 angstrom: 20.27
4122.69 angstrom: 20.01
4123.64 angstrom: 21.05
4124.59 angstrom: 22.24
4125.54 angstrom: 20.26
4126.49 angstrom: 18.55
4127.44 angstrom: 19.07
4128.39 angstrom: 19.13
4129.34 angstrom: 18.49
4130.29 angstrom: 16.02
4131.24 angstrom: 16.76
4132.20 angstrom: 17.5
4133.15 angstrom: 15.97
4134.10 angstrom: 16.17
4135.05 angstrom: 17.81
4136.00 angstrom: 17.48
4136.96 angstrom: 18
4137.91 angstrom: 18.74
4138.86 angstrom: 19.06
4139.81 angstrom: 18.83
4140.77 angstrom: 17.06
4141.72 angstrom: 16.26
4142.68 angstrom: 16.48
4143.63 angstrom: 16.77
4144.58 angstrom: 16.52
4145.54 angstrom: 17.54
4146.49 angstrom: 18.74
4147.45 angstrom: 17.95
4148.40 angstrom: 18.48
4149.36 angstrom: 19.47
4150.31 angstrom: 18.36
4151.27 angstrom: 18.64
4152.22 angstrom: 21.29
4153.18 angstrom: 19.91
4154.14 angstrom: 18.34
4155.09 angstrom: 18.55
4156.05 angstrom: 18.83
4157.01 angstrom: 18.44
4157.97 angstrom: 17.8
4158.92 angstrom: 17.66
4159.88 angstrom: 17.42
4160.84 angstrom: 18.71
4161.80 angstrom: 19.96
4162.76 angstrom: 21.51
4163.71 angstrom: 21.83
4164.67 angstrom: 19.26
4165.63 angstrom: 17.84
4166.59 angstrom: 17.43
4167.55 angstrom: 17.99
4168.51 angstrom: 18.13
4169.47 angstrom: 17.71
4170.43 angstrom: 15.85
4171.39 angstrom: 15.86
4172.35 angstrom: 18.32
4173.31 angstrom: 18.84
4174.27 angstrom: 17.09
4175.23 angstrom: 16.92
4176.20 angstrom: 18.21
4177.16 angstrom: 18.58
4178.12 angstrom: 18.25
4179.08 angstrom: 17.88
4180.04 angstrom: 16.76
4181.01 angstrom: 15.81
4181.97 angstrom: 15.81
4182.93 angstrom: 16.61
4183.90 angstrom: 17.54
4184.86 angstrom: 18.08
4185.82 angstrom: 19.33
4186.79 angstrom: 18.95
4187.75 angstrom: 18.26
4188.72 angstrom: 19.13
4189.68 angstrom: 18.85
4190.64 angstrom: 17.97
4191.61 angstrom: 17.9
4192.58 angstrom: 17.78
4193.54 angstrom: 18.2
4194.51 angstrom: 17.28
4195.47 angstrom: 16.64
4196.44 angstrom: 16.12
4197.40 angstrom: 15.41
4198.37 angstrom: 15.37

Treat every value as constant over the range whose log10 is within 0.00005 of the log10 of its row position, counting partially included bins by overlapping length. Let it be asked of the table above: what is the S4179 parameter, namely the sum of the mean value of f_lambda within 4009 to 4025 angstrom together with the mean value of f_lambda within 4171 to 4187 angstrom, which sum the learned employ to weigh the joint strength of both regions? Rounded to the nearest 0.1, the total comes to 37.1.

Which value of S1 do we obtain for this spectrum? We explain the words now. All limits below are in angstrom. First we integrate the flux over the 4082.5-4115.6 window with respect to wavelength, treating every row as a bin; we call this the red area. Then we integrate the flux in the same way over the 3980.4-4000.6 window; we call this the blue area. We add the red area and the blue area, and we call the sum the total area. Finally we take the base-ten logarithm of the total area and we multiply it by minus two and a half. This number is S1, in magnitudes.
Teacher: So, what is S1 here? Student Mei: -7.5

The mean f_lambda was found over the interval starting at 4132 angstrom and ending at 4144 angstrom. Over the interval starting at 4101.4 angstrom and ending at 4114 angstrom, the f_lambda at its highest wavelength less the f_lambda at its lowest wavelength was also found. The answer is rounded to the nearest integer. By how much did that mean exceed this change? 15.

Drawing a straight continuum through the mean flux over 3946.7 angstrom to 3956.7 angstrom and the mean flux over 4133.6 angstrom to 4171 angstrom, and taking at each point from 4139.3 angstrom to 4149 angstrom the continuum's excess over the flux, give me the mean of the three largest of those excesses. 1.7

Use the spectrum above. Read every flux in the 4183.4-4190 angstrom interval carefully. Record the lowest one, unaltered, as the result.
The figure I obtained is 17.54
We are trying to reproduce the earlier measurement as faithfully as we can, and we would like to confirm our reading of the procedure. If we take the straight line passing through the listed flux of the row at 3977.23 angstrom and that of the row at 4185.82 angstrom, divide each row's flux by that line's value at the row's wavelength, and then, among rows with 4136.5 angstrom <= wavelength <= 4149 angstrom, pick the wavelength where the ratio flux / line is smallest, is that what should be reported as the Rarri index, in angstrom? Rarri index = 4141.72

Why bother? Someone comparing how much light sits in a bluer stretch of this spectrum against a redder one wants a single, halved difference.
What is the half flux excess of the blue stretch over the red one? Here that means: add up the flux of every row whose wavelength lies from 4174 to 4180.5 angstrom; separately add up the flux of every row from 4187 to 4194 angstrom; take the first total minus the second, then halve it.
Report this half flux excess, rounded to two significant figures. -2.2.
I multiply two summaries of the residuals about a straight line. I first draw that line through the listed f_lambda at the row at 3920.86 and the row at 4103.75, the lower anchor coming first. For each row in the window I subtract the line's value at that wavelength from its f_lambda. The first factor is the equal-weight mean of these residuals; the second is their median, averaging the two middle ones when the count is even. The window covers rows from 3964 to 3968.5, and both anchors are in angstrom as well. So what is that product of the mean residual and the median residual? 27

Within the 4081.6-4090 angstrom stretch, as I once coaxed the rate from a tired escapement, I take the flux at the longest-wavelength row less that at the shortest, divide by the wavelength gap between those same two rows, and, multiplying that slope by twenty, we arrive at -2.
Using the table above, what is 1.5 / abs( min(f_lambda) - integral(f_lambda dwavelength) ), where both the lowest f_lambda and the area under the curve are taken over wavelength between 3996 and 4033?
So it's 0.0022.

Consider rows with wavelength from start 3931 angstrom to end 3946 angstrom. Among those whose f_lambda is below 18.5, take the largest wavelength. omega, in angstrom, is 3945.31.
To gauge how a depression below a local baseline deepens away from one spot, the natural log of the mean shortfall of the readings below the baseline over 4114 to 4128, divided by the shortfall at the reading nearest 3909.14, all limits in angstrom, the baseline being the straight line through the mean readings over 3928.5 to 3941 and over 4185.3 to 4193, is -0.53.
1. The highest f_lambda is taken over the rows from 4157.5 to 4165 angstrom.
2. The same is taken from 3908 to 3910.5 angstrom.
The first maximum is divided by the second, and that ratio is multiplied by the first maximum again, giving 25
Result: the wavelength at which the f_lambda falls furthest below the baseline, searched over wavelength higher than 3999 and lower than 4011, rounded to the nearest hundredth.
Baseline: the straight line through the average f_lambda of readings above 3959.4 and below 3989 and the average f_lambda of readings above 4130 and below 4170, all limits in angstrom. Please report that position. 4000.19 angstrom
